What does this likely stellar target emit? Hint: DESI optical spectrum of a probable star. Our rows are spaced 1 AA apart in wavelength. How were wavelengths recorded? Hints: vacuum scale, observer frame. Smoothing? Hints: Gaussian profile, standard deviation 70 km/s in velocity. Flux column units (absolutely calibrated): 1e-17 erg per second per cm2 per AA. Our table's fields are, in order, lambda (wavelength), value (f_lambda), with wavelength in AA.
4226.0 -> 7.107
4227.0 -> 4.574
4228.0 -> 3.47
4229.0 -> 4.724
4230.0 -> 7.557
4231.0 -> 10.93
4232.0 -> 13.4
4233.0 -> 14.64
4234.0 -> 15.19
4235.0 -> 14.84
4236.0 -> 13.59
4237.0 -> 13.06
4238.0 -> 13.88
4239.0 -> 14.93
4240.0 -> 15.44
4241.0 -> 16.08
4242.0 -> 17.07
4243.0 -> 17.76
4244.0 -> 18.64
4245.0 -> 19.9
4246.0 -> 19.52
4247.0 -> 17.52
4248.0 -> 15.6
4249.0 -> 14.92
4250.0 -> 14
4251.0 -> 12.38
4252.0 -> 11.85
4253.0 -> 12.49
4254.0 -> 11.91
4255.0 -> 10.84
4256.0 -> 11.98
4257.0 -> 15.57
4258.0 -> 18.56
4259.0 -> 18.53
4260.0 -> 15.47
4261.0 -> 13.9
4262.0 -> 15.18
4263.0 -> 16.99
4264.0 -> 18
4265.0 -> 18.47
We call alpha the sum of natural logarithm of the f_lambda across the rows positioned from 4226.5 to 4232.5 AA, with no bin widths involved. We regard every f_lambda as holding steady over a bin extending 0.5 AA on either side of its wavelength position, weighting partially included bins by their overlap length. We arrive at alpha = 11.3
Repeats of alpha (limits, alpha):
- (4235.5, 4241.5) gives 16.0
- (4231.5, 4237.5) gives 15.9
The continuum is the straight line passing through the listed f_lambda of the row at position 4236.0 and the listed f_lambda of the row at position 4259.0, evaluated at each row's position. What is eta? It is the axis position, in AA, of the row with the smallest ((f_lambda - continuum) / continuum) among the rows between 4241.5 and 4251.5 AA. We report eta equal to 4251.0 AA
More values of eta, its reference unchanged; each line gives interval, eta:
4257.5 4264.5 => 4261.0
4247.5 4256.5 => 4255.0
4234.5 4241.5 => 4237.0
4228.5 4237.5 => 4229.0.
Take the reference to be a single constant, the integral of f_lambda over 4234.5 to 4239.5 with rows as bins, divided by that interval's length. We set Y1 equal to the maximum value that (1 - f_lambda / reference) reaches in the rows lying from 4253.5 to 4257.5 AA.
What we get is 0.2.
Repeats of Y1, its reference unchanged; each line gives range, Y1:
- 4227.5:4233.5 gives 0.8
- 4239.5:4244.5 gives -0.1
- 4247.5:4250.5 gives 0.0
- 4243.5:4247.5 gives -0.2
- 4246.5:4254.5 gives 0.2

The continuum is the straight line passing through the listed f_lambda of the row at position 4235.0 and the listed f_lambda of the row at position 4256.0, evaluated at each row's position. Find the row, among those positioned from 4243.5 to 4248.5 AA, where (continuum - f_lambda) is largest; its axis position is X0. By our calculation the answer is 4248.0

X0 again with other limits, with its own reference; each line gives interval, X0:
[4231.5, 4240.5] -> 4232.0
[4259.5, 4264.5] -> 4261.0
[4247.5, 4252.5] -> 4252.0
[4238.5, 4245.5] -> 4239.0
